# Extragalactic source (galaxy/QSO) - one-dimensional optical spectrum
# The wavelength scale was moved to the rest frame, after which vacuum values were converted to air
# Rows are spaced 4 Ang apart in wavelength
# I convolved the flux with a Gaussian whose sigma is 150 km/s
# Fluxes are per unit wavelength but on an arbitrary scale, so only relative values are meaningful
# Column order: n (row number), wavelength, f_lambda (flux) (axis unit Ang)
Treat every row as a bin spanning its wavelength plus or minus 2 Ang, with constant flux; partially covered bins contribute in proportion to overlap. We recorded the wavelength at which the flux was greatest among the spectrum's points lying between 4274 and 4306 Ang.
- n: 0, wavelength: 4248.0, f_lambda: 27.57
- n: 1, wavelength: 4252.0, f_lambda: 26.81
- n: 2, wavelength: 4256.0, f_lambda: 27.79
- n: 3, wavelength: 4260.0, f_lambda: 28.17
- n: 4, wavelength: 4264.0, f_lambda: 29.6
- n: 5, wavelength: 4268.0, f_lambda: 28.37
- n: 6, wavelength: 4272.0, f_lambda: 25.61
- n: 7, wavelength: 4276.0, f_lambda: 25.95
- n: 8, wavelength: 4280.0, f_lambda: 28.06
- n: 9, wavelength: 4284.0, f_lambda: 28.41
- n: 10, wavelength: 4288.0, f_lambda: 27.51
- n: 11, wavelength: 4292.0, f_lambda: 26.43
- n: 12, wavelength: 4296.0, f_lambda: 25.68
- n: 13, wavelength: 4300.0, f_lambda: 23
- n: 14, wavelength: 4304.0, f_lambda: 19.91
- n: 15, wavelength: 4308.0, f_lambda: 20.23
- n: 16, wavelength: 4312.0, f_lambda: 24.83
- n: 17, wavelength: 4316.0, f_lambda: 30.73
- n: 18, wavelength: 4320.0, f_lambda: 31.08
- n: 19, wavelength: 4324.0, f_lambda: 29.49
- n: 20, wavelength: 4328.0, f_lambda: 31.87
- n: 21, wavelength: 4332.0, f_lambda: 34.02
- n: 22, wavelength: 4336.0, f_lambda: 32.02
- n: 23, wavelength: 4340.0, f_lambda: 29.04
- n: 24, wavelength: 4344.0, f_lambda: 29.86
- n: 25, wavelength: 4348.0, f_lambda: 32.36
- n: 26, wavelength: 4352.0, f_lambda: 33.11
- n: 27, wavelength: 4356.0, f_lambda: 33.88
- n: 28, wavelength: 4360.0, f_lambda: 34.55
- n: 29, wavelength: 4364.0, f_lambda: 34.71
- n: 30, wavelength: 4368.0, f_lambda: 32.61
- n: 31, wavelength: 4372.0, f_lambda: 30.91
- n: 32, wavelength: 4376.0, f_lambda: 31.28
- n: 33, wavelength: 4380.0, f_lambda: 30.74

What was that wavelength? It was 4284.0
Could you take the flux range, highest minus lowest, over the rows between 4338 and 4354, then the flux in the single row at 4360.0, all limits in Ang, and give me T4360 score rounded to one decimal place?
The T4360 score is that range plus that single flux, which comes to 38.6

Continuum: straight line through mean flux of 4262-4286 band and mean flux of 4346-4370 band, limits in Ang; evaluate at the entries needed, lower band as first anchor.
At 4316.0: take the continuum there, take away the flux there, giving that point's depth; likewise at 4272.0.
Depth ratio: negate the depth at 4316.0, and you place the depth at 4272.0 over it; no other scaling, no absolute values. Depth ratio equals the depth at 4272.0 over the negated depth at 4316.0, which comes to 14.9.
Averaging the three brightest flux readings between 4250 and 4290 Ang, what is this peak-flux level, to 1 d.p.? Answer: 28.8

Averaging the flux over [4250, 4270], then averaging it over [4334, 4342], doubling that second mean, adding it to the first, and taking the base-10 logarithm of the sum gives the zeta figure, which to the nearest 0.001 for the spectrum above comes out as 1.950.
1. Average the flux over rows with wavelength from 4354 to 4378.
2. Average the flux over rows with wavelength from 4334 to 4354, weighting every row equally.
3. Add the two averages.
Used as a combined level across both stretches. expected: 64.3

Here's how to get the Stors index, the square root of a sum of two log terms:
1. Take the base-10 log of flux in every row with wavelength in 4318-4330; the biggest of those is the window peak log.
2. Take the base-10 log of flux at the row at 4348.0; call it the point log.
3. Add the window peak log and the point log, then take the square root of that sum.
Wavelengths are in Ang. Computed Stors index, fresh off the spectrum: 1.74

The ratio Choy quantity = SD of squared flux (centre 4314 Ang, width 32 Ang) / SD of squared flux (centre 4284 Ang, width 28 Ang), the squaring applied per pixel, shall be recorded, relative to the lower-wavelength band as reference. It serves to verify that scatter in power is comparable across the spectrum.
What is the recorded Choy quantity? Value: 4.1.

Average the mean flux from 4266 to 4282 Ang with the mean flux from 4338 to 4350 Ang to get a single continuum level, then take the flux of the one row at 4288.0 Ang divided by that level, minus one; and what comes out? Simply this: -0.04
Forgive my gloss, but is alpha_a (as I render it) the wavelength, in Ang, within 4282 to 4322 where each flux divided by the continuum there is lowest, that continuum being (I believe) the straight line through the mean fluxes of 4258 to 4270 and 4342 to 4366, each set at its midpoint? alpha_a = 4304.0 Ang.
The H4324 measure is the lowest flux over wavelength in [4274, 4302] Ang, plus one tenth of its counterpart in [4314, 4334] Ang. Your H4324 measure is 25.9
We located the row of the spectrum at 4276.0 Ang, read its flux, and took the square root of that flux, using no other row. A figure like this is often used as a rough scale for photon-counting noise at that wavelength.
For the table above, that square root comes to 5.1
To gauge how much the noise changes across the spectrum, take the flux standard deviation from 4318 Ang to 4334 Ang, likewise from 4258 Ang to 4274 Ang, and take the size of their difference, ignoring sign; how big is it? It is 0.2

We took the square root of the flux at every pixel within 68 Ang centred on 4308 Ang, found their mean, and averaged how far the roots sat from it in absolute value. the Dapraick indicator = 0.31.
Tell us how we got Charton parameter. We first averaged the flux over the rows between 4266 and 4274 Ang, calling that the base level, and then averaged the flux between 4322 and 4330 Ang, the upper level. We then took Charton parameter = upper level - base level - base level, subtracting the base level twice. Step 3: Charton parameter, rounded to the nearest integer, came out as -23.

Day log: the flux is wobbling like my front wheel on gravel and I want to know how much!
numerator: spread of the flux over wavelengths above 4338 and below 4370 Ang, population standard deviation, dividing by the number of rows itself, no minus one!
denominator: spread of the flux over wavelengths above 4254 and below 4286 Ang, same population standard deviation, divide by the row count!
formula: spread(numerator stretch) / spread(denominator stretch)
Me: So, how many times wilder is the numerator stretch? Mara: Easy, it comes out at 1.6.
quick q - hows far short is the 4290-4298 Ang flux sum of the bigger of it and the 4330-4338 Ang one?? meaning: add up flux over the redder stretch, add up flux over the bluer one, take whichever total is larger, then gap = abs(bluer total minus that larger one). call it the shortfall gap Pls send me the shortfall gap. 14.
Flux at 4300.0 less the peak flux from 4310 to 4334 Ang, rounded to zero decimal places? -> -11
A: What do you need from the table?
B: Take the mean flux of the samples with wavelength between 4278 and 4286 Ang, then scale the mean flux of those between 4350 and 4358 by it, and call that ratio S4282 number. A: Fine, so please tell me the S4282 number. 1.19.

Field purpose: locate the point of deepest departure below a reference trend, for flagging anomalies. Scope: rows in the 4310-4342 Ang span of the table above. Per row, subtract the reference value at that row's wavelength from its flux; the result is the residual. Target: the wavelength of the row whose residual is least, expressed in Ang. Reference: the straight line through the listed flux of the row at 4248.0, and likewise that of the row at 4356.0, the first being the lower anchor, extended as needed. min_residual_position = 4312.0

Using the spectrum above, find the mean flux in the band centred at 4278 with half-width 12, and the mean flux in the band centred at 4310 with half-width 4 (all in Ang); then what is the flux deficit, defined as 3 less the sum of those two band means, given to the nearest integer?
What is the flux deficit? -47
